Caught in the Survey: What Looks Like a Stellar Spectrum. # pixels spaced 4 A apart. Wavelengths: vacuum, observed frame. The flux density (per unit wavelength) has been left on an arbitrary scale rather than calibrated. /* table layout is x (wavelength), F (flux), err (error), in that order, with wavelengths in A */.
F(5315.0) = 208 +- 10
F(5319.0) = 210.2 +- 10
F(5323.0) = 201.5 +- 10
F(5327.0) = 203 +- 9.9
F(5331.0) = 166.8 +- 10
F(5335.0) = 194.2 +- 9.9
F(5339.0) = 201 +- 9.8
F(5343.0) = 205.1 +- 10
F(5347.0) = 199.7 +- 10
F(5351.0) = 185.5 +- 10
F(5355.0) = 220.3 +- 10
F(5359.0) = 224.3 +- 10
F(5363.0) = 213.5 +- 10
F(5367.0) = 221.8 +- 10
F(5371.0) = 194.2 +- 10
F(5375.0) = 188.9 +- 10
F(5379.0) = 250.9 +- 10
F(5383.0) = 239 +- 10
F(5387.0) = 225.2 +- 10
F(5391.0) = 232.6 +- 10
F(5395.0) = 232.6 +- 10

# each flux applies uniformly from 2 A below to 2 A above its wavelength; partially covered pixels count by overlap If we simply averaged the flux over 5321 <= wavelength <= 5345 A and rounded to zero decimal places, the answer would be 195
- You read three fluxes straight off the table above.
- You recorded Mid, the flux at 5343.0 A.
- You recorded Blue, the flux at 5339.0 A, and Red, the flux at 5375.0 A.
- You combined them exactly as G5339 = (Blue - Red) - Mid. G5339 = -193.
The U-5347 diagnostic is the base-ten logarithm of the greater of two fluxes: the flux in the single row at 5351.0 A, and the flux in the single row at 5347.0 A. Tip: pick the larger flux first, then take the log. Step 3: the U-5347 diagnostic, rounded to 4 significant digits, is 2.300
